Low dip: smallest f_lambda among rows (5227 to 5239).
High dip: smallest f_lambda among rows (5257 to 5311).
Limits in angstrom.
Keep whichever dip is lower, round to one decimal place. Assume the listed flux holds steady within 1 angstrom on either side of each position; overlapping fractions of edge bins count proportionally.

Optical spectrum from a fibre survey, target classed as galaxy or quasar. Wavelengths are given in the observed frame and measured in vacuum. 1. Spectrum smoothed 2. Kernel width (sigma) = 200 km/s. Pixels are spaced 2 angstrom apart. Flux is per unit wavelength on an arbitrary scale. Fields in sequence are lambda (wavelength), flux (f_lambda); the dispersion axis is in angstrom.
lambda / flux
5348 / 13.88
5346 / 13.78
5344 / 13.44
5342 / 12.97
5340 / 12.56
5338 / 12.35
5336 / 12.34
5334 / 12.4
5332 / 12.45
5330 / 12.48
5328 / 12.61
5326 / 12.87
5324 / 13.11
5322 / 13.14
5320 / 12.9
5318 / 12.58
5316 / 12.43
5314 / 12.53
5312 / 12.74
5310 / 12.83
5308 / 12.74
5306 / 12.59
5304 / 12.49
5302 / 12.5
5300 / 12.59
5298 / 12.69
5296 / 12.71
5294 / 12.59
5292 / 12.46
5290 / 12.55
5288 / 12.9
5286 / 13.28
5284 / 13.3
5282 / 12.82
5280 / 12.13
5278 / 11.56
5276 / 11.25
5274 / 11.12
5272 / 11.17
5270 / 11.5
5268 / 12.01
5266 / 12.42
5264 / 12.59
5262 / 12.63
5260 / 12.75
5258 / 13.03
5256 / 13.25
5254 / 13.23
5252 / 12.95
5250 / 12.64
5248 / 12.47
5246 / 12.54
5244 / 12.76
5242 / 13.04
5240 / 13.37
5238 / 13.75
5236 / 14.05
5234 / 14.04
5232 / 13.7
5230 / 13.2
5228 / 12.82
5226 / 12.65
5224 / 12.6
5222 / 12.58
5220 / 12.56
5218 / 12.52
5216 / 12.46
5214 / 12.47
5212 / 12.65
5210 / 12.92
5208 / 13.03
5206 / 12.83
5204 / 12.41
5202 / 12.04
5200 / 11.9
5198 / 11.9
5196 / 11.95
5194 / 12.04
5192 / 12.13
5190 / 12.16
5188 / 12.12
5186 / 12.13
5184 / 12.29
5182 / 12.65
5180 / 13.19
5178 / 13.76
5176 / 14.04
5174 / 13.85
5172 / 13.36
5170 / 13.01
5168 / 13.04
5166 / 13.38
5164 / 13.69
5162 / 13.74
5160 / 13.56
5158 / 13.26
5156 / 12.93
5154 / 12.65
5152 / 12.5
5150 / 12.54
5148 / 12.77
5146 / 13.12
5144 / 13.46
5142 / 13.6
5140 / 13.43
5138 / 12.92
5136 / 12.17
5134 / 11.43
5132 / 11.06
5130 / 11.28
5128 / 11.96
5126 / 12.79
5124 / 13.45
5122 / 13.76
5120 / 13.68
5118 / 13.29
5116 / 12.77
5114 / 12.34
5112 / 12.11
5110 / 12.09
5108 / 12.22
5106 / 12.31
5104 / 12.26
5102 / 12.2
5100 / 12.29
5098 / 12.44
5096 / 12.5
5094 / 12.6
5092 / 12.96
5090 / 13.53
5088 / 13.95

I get 11.1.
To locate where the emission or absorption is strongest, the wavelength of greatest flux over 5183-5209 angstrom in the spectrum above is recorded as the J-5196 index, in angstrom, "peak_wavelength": 5208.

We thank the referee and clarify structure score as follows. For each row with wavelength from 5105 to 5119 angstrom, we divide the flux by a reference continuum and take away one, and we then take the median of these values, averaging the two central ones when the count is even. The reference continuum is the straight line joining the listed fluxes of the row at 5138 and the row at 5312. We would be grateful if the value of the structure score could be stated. -0.05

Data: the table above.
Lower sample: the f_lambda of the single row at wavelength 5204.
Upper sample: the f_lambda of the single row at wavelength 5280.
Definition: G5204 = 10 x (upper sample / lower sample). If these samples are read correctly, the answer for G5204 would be 9.8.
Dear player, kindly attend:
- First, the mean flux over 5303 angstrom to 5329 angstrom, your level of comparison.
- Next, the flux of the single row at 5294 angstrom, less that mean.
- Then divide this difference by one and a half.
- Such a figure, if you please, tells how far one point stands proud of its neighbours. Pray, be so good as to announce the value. -0.1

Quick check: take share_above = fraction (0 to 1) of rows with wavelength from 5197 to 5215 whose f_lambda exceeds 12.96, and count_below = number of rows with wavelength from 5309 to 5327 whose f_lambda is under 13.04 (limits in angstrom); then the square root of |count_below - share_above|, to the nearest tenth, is 2.6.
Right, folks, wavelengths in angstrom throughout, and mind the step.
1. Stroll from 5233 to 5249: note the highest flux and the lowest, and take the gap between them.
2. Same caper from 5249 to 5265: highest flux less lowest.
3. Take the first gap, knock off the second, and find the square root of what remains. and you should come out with 1.0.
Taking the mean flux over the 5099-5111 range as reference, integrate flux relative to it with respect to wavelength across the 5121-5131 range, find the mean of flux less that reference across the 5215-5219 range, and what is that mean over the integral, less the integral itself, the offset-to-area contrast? -10.3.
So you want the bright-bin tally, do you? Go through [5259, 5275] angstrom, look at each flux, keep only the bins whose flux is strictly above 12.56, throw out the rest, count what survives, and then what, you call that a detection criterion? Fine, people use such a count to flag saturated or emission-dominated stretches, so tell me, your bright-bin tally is 3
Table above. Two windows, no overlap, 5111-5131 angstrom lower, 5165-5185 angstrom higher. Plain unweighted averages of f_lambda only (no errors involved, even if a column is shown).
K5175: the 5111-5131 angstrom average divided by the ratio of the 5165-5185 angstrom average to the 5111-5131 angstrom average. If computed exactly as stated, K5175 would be 12.2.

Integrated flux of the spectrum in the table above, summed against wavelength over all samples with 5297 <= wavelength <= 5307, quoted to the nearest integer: 126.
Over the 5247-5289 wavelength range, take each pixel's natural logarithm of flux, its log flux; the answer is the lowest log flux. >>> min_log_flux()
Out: 2.41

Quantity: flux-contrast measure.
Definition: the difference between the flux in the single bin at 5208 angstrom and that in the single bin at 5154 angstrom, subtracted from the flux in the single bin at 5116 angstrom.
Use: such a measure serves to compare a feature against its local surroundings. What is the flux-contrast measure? 12.4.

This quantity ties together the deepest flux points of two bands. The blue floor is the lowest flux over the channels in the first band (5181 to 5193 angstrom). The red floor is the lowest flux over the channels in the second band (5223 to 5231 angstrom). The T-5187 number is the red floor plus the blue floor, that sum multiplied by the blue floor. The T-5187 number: 300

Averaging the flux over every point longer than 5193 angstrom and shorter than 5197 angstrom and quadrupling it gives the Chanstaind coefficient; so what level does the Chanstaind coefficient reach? 48.0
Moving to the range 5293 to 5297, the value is 50.6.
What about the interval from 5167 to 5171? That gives 52.1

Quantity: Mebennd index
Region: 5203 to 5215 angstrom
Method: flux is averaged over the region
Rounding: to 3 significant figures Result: 12.7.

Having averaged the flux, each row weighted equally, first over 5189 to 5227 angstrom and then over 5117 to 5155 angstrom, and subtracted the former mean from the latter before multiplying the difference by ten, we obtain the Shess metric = 3.2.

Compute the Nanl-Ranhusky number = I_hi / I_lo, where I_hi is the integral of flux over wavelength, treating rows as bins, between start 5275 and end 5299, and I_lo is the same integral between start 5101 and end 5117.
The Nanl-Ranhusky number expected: 1.5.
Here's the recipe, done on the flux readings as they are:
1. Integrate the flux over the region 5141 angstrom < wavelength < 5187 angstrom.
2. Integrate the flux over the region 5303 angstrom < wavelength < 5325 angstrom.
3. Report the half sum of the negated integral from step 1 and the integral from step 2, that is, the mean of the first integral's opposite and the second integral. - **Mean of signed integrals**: -162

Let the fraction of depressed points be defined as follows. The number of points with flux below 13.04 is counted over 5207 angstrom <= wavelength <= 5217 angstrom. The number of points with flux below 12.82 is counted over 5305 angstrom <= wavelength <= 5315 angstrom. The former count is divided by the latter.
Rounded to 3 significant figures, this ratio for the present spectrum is 1.25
